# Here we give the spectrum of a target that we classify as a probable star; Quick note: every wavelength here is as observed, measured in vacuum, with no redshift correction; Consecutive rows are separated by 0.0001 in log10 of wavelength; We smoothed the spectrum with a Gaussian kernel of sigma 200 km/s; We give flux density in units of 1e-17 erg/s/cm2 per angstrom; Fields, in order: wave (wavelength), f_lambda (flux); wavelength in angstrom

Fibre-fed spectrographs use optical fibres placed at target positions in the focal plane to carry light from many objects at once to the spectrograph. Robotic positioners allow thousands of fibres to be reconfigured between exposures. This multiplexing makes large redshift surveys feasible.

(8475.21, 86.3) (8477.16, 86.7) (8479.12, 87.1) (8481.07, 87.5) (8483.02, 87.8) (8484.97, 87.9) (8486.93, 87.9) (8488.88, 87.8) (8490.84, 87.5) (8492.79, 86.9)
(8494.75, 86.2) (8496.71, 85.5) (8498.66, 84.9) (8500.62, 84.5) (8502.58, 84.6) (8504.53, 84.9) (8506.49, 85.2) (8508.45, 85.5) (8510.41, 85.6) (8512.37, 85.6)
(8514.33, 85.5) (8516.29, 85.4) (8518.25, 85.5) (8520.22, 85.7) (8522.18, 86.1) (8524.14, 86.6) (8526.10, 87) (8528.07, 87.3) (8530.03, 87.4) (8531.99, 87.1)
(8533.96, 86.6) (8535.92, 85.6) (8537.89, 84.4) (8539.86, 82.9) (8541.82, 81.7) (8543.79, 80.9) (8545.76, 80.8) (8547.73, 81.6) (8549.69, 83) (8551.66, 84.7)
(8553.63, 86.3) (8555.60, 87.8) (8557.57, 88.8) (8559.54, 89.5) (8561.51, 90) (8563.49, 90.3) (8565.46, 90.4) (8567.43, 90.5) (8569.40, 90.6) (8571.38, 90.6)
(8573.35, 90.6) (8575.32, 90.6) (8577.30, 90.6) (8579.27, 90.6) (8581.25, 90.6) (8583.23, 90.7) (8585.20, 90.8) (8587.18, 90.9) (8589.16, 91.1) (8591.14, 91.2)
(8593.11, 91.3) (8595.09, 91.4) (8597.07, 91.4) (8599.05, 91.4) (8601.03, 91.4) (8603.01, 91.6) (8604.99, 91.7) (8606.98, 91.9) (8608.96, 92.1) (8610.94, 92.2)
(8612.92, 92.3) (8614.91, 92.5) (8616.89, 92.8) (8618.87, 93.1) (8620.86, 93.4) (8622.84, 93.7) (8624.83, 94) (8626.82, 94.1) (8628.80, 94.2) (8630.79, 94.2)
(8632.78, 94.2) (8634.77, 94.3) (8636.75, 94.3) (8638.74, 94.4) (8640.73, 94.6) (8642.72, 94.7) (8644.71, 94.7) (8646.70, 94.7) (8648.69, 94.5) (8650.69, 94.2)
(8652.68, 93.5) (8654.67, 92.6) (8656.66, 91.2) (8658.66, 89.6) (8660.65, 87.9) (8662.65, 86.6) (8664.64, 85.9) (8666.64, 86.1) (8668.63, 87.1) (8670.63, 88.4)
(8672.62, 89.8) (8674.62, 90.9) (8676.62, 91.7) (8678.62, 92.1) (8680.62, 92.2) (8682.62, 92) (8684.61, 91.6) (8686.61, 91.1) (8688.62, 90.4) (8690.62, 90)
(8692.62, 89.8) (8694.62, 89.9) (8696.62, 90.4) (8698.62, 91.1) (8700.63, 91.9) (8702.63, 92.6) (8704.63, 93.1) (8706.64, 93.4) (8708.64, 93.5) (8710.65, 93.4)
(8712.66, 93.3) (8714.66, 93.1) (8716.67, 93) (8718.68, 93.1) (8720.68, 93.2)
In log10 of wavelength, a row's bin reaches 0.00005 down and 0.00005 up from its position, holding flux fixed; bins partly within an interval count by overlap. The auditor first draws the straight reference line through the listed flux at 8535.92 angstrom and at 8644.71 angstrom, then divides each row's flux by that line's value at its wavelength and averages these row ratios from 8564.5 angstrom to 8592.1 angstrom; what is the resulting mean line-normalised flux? 1.02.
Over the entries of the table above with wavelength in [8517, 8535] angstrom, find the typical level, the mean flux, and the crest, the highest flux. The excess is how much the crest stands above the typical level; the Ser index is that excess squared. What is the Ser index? 1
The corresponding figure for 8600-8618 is 1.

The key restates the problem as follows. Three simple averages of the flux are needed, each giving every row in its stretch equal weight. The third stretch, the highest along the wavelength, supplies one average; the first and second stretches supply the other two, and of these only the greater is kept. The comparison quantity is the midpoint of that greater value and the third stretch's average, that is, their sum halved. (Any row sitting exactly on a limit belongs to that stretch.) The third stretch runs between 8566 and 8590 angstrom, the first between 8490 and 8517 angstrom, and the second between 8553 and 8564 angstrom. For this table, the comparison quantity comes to 89.7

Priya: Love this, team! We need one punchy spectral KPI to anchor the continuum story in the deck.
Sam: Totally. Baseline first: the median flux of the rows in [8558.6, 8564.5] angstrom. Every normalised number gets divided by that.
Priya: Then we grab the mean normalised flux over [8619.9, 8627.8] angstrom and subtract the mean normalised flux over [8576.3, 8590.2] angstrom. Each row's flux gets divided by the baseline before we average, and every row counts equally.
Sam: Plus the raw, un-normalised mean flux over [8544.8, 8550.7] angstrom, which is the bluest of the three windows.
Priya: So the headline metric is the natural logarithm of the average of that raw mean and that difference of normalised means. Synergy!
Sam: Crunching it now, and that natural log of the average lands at 3.71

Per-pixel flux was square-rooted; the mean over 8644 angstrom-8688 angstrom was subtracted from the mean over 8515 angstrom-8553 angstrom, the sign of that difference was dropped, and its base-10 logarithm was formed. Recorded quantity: -0.49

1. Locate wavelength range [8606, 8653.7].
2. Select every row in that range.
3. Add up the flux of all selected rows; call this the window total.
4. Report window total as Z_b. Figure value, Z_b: 2249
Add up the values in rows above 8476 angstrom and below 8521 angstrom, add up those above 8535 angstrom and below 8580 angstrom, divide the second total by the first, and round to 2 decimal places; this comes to 1.01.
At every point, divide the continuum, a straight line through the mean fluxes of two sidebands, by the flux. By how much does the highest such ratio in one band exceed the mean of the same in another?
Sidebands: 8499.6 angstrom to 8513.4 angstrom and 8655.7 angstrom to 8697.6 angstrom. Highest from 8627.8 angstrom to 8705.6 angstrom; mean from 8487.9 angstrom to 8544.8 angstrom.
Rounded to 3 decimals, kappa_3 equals 0.042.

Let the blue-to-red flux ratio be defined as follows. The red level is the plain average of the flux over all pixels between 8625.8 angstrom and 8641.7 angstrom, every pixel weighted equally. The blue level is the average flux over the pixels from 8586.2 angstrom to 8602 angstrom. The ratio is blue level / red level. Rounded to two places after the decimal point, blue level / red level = 0.97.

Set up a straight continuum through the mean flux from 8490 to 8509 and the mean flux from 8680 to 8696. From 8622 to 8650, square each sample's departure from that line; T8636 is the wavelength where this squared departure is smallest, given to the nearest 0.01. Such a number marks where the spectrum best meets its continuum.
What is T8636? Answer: 8622.84 angstrom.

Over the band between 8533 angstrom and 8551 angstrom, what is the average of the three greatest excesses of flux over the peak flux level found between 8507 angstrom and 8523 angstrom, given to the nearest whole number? -1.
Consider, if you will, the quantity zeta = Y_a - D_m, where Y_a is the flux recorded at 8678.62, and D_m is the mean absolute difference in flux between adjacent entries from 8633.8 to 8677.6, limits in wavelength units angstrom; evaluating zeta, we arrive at 91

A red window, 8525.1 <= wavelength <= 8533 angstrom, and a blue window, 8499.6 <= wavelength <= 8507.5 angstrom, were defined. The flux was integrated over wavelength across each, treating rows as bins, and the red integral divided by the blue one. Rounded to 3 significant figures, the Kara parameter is 1.03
